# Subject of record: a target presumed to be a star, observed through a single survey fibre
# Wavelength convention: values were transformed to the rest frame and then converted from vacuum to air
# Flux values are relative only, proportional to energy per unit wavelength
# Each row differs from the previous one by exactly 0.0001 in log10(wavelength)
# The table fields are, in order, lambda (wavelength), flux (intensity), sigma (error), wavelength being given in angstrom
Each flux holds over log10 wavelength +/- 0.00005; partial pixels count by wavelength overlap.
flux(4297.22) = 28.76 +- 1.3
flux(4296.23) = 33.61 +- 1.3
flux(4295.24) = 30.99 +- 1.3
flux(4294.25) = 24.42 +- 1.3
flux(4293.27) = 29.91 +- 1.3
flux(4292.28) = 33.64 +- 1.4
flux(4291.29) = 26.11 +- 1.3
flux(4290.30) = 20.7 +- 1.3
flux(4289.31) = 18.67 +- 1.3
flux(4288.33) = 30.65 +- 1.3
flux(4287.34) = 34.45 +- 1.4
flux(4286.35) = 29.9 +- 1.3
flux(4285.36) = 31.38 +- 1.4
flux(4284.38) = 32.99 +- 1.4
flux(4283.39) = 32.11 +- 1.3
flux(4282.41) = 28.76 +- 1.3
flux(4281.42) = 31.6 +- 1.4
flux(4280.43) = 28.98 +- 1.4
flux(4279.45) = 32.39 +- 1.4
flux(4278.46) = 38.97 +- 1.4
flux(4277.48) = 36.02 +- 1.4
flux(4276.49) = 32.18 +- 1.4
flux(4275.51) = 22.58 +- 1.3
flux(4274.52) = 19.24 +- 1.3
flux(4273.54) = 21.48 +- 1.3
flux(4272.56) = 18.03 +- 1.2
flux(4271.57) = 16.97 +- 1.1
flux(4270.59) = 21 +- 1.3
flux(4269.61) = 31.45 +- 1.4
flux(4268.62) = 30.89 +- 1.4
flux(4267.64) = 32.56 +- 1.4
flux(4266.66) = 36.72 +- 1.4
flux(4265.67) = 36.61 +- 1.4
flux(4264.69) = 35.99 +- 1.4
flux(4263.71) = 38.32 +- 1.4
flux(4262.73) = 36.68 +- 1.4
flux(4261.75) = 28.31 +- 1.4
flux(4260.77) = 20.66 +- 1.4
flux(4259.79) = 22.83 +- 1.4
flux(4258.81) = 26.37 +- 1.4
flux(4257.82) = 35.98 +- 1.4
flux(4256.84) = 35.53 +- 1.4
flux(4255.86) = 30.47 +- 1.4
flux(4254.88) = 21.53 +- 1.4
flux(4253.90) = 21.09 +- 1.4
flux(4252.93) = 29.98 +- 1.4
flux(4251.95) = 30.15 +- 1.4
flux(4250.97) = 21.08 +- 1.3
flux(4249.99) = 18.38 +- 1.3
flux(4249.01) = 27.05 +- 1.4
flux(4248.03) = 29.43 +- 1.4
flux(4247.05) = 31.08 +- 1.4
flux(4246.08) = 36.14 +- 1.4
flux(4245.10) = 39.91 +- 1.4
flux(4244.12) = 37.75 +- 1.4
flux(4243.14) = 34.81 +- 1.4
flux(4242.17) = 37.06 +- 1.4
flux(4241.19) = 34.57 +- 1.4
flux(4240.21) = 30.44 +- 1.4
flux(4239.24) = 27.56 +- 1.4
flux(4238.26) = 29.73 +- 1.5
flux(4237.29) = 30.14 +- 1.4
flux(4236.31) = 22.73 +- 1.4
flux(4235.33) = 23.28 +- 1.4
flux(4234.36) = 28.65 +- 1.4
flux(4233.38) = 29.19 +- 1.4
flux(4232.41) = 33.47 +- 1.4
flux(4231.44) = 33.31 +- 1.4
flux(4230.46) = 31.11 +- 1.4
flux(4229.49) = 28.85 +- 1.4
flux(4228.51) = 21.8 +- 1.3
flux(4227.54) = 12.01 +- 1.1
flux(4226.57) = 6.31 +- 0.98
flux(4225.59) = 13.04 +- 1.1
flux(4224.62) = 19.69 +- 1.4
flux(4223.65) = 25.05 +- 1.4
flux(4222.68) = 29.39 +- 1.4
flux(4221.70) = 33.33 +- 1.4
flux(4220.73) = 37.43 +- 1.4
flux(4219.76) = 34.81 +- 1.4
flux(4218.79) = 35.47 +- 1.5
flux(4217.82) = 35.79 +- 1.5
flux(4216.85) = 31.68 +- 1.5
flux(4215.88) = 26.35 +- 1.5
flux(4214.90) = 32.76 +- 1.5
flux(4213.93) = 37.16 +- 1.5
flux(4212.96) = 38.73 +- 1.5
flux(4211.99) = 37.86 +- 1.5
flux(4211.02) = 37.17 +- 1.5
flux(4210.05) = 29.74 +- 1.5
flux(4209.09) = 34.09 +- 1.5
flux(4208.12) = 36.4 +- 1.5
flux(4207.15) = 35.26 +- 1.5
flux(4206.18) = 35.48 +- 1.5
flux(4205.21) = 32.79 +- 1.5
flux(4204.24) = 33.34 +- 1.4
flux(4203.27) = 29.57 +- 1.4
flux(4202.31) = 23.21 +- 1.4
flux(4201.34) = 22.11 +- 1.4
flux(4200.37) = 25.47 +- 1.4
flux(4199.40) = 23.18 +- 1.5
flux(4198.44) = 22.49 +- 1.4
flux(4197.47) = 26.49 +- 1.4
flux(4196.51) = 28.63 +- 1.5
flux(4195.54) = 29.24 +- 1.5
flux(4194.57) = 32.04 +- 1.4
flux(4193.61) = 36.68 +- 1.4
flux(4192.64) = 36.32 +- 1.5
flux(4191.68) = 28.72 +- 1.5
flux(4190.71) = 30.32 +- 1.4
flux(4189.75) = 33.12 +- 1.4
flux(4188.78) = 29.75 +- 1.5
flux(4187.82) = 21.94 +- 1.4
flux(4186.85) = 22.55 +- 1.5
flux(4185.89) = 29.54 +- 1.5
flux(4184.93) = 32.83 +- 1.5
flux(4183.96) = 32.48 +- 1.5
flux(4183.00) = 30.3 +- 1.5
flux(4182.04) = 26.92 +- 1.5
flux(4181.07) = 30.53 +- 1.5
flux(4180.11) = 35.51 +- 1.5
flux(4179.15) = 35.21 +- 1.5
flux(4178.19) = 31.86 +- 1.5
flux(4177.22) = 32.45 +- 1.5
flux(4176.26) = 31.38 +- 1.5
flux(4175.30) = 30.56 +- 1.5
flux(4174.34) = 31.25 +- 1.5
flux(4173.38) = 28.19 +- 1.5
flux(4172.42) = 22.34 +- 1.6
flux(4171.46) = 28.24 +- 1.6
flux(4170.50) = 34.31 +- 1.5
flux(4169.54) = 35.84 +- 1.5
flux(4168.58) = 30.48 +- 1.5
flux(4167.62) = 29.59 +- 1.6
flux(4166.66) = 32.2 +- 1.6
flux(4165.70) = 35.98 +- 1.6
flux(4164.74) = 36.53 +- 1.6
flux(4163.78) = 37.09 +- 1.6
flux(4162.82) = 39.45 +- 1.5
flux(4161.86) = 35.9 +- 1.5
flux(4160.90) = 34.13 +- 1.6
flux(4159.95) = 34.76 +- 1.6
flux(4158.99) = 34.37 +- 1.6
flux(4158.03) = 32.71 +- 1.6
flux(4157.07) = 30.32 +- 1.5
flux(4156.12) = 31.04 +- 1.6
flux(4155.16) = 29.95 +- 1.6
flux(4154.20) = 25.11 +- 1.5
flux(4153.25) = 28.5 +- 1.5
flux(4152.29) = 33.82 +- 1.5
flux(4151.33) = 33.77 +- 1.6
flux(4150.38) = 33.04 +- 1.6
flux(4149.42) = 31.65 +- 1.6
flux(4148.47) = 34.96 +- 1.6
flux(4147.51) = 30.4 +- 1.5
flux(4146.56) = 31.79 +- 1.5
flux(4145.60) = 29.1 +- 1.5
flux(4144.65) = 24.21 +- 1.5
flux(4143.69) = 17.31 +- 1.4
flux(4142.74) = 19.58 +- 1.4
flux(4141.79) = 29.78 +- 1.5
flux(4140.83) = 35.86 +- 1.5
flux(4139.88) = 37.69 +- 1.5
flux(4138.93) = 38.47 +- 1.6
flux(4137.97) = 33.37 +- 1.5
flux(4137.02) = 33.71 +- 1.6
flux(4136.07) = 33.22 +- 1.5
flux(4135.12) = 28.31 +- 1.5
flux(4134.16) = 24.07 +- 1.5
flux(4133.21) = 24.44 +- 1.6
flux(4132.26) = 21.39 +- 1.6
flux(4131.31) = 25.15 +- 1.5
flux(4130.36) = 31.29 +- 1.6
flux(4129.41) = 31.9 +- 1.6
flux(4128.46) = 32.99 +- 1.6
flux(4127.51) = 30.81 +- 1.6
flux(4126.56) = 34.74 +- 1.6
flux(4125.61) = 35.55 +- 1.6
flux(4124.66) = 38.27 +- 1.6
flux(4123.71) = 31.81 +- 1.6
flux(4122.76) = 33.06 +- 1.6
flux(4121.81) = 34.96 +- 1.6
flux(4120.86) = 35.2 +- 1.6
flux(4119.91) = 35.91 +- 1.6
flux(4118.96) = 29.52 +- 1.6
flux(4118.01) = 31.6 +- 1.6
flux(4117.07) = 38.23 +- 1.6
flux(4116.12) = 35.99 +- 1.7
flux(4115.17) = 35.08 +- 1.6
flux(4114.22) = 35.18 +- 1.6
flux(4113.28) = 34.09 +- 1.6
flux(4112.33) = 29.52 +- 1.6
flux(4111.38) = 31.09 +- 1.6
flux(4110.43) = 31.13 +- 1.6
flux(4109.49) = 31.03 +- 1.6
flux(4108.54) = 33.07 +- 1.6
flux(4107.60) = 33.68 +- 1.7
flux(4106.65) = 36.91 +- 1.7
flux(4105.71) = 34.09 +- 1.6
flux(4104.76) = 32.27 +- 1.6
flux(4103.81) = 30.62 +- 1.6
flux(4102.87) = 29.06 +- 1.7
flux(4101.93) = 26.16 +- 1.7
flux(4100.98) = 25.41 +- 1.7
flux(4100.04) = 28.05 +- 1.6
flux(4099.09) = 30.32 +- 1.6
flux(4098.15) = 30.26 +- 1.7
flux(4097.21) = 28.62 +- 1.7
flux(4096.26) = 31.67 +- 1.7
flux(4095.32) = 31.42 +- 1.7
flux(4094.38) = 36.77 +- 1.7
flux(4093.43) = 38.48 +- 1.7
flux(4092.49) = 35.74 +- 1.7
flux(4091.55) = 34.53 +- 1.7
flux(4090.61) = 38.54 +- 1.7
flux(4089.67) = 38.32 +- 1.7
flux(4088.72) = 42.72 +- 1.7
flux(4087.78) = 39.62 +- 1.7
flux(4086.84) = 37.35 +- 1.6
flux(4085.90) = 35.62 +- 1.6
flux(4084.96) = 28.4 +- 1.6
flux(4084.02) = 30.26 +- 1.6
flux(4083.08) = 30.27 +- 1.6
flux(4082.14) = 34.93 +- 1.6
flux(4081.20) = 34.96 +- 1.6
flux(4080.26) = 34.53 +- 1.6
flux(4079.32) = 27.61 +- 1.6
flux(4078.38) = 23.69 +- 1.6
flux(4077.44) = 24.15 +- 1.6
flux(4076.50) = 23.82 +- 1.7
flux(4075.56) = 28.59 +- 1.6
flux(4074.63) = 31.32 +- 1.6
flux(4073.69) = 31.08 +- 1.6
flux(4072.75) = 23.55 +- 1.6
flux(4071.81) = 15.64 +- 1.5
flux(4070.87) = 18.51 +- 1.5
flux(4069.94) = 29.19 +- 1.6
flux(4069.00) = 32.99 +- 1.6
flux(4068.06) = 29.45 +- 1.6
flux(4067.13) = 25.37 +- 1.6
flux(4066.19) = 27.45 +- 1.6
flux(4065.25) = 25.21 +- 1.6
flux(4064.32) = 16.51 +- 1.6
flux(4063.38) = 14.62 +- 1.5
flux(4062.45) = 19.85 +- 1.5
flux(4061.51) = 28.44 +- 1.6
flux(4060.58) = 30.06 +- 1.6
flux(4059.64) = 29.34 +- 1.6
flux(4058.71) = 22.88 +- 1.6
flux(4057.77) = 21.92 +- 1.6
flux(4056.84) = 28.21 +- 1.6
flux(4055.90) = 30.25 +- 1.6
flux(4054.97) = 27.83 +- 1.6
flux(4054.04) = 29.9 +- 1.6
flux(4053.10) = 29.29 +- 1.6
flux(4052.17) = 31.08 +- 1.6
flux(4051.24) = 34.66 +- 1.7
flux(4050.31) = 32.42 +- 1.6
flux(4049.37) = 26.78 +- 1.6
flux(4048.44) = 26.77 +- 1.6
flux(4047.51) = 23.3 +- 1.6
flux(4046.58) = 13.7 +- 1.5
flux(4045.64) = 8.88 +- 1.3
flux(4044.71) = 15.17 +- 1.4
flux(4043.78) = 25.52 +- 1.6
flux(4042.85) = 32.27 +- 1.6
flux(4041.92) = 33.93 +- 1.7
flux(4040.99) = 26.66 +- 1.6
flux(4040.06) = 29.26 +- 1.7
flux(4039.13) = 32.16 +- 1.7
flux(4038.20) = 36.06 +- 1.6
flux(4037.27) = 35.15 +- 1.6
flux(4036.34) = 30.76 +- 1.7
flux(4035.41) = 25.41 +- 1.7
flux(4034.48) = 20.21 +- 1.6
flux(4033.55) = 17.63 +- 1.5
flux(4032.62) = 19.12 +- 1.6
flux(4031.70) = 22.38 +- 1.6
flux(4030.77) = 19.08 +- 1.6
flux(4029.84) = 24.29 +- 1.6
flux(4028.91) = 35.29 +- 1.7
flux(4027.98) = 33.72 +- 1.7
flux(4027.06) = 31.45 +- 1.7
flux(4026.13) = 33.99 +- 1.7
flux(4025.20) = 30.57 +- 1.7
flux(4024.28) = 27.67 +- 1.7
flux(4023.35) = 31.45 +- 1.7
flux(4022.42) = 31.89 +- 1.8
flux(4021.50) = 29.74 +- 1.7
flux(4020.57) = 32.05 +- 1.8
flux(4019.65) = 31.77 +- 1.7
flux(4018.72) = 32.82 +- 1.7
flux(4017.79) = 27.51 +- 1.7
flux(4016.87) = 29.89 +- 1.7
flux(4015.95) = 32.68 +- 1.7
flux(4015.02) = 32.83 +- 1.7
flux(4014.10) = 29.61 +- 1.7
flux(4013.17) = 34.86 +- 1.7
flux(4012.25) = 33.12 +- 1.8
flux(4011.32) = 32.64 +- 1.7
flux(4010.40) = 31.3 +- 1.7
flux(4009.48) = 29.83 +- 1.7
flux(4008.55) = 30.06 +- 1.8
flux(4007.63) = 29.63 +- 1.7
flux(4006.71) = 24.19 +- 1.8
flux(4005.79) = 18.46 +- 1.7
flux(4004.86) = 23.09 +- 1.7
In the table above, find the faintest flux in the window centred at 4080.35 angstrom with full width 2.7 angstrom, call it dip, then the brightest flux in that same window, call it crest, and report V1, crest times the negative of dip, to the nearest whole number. -965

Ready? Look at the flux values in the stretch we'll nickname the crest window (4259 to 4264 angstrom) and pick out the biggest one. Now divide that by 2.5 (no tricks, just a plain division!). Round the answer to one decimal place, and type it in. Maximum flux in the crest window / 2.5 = 15.3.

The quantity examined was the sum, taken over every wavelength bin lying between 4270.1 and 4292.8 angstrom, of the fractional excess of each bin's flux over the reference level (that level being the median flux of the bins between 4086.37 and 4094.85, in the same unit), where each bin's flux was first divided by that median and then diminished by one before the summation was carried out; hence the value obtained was -6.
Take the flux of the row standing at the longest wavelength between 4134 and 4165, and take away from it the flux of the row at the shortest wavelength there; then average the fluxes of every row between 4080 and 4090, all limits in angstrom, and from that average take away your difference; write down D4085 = 23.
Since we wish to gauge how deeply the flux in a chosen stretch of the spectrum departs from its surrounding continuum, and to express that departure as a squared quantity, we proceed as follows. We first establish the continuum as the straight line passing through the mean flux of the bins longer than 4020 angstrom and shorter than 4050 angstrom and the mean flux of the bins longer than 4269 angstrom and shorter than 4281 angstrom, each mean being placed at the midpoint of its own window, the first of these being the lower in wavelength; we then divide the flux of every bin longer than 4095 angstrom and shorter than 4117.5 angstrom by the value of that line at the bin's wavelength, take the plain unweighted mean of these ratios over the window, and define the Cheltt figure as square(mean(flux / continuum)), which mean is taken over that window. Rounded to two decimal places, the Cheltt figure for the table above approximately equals 1.40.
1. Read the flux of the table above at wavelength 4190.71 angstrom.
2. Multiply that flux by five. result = 152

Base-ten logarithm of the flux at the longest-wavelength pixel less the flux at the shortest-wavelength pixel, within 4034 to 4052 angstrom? 1.2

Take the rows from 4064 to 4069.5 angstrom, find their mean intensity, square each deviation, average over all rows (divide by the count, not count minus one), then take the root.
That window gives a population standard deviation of 5.1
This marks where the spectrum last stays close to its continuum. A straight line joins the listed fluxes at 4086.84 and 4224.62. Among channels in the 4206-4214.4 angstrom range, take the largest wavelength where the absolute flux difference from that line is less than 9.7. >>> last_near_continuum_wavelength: 4210.05 angstrom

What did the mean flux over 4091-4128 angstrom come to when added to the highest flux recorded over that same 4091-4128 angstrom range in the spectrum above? 71.3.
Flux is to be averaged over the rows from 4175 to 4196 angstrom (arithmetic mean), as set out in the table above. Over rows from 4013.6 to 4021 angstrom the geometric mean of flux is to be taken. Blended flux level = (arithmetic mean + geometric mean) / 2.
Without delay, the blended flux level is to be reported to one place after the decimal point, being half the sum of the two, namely 31.0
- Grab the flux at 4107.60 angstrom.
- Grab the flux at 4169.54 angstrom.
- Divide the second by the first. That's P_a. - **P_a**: 1.06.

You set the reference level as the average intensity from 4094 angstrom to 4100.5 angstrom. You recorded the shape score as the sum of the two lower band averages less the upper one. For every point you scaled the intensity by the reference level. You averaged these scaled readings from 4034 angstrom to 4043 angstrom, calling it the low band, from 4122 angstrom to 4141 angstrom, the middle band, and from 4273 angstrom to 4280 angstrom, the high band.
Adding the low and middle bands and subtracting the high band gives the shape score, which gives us 1.06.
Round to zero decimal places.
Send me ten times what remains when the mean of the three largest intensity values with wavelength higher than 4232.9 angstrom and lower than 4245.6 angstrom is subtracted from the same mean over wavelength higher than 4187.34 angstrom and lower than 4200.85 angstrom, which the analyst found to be -29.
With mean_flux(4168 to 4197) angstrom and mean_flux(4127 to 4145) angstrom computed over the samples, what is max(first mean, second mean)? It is 30.7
